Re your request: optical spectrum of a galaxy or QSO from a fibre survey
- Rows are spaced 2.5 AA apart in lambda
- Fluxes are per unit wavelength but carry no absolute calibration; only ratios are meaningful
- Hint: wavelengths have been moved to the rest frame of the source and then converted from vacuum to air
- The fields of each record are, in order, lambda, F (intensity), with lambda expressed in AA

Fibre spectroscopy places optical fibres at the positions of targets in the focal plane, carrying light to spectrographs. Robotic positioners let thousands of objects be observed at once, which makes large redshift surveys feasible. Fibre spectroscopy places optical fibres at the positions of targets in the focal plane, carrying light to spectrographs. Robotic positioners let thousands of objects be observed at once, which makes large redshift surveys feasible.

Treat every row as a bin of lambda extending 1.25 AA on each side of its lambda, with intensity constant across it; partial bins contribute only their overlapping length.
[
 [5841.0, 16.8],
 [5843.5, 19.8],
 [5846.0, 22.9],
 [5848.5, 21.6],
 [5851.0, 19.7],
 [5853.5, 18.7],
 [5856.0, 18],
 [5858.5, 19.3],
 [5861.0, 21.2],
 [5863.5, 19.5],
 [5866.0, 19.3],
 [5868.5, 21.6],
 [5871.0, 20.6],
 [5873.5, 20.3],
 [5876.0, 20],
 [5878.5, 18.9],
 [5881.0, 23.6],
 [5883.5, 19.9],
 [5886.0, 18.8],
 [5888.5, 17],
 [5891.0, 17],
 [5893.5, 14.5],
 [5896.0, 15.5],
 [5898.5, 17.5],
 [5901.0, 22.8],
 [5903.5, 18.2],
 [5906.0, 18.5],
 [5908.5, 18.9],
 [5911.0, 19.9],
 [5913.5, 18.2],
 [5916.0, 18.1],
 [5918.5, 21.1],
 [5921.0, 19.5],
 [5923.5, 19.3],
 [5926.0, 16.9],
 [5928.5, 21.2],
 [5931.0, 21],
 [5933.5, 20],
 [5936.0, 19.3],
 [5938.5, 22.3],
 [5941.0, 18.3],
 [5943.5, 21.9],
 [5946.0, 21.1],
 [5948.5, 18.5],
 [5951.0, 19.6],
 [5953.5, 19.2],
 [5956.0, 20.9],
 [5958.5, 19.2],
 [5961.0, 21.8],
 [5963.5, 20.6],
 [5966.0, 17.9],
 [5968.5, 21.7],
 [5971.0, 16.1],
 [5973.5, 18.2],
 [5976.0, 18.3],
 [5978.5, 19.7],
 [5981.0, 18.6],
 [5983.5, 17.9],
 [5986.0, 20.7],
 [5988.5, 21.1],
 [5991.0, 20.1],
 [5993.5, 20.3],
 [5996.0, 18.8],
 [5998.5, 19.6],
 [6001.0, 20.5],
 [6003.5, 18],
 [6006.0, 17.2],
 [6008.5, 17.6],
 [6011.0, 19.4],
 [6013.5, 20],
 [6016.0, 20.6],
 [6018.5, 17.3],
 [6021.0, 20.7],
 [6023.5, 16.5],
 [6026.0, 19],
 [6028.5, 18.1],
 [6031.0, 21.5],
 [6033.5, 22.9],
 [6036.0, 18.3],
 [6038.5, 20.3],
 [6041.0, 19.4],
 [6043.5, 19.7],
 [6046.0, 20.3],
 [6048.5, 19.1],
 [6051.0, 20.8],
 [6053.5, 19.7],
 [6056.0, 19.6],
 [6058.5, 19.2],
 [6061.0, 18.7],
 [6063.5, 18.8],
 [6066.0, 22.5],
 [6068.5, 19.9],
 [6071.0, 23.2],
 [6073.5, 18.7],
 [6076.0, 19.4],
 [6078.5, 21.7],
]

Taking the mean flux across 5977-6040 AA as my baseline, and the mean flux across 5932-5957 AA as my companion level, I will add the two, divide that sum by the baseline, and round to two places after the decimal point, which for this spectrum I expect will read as 2.04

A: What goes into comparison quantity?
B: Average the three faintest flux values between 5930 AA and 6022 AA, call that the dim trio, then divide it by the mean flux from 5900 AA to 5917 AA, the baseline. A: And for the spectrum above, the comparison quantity 0.88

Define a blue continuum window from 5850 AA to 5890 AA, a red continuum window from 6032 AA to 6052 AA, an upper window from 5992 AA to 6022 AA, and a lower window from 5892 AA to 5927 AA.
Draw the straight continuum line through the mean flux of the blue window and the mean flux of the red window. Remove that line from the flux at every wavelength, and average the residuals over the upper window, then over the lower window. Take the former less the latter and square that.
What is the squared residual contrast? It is 0.2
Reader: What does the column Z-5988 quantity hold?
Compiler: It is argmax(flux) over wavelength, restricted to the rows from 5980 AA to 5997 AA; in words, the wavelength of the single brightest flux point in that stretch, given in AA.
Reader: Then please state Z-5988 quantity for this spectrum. 5988.5 AA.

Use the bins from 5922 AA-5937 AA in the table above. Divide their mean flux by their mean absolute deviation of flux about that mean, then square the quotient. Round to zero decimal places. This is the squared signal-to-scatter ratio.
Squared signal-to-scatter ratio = 309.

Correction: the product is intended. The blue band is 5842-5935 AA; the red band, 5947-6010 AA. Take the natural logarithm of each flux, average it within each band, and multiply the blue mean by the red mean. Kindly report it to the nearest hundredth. 8.76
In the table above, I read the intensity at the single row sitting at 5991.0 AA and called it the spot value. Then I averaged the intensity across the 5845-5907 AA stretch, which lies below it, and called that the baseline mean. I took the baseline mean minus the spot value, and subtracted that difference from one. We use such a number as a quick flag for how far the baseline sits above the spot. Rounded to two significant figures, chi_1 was 1.7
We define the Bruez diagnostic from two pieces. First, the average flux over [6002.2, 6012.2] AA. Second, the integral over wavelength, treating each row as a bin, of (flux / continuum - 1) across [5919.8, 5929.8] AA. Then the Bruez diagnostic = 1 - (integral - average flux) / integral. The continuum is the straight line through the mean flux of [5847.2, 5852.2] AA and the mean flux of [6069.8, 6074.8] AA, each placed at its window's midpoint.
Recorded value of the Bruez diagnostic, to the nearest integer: -25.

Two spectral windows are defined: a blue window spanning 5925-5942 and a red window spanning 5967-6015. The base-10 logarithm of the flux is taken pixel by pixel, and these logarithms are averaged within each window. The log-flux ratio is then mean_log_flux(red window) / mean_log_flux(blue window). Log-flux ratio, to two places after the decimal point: 0.99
